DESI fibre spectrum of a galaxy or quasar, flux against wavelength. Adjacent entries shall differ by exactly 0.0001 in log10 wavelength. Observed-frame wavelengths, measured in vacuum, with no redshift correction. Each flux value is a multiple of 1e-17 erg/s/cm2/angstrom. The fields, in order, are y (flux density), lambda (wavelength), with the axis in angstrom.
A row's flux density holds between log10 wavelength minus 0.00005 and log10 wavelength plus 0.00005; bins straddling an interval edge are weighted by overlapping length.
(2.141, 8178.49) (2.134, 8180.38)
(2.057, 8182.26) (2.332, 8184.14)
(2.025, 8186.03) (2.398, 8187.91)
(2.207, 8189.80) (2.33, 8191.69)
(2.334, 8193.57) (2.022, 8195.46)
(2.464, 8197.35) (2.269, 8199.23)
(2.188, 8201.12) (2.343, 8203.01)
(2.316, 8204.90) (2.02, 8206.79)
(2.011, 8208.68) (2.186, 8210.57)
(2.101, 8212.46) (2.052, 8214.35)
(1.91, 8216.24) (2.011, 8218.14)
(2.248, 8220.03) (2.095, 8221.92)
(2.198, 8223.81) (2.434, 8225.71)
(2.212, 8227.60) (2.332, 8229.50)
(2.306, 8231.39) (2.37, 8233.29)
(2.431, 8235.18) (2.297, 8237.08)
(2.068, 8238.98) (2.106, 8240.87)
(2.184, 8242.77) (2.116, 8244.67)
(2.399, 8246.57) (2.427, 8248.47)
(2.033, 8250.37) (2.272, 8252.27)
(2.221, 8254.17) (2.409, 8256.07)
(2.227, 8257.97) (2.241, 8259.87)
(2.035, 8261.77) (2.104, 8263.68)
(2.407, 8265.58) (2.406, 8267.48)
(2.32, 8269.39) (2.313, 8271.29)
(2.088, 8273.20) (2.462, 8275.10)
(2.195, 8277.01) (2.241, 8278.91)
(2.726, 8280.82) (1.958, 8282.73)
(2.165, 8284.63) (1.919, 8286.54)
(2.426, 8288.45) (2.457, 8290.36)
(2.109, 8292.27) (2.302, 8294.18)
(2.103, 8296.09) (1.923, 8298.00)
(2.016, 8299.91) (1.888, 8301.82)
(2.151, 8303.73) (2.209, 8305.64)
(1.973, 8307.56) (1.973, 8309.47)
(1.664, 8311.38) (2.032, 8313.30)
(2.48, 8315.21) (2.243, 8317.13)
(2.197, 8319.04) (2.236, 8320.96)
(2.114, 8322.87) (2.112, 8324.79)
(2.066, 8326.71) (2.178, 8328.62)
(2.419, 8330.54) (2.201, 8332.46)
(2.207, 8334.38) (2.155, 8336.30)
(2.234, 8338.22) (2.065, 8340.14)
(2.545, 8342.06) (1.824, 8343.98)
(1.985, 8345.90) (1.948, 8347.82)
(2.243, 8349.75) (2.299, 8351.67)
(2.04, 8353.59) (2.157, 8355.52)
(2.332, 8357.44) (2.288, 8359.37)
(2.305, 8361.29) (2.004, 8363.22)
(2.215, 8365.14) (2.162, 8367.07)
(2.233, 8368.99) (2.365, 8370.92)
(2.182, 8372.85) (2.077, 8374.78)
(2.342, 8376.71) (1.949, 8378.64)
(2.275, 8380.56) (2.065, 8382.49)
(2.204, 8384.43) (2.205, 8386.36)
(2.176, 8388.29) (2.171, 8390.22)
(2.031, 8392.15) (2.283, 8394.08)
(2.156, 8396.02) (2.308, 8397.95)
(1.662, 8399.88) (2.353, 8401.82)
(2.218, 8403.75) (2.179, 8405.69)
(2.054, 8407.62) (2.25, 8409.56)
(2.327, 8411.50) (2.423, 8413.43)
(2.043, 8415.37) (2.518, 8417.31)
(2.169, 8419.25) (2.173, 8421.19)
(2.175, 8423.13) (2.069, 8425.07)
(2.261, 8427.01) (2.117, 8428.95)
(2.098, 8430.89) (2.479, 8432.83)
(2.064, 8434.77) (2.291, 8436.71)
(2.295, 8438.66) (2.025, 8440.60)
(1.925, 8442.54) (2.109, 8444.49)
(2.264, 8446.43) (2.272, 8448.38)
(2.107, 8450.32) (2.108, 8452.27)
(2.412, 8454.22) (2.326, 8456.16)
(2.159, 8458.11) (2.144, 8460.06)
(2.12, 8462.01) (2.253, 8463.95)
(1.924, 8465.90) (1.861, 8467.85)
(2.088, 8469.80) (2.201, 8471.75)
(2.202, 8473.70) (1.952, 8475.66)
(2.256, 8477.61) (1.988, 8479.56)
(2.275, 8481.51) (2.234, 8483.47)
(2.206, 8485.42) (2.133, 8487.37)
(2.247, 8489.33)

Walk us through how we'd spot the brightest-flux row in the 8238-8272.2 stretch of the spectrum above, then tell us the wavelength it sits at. 8248.47 angstrom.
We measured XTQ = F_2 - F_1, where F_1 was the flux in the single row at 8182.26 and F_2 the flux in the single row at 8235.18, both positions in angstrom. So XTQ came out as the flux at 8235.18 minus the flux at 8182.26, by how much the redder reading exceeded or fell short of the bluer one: 0.37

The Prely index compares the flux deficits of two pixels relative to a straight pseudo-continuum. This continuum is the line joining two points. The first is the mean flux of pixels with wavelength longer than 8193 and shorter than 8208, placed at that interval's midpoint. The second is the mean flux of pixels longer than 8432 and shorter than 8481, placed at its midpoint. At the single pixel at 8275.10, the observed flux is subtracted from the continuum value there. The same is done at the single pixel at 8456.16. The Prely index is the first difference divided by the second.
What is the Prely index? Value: 1.4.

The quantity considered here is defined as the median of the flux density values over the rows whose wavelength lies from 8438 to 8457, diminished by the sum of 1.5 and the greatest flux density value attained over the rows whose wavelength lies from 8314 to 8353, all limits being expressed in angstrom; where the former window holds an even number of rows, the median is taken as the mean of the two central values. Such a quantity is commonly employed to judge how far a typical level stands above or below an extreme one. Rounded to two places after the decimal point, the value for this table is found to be -1.86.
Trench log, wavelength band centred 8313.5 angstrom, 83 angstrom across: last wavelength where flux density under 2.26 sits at 8353.59 angstrom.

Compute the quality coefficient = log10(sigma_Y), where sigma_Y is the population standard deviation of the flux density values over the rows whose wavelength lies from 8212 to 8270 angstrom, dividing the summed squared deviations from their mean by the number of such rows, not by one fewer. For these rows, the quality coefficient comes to -0.84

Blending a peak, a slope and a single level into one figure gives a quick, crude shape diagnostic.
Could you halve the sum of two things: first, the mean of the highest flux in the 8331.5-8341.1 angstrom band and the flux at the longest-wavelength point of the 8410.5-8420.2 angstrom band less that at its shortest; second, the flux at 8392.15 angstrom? 1.53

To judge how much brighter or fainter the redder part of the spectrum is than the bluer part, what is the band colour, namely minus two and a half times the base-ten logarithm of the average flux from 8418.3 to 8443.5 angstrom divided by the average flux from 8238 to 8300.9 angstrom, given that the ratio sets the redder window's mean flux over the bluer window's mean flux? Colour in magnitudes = 0.029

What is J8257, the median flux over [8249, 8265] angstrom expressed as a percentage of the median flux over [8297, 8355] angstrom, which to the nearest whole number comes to 104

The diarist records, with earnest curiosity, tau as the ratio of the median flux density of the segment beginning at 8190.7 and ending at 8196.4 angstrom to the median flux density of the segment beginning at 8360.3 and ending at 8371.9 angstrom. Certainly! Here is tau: 1.05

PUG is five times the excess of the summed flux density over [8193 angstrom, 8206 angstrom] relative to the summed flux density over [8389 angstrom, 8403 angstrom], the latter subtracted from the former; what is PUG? 4.9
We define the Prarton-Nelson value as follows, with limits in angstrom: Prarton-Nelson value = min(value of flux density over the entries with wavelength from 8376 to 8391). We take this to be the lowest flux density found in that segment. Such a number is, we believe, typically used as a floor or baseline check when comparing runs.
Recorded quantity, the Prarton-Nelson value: 1.949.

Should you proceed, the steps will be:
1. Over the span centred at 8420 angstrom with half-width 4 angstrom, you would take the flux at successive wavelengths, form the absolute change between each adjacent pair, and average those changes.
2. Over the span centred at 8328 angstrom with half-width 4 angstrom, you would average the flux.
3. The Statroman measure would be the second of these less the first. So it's 2.08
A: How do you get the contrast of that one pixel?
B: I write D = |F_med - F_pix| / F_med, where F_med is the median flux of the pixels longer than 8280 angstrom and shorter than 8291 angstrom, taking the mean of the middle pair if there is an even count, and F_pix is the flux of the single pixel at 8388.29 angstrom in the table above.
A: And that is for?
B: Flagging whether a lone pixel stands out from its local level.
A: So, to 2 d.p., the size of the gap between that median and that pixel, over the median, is 0.05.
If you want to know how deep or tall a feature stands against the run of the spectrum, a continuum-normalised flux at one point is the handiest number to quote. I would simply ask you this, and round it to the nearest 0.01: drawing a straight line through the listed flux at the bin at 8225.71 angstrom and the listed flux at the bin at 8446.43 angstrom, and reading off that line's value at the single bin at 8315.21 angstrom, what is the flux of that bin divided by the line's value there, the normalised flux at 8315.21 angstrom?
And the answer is 1.05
